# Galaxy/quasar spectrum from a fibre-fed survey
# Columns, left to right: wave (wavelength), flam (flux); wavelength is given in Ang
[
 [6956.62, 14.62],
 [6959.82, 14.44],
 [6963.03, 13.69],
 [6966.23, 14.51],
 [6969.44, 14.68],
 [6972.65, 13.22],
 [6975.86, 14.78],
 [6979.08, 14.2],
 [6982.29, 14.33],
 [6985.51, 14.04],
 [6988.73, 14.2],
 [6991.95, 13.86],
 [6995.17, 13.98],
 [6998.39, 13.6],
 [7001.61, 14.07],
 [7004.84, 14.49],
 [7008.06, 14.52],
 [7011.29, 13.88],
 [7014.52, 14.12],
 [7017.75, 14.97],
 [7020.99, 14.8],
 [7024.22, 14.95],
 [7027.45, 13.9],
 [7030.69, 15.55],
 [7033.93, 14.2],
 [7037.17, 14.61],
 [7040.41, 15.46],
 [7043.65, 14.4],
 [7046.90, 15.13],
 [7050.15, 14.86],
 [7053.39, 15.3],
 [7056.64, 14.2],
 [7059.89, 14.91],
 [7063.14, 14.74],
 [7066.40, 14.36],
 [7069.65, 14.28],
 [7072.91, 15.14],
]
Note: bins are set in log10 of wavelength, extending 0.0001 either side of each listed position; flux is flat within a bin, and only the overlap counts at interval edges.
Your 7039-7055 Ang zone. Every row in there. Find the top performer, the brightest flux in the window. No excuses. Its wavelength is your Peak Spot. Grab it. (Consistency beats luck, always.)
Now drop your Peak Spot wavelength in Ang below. 7040.41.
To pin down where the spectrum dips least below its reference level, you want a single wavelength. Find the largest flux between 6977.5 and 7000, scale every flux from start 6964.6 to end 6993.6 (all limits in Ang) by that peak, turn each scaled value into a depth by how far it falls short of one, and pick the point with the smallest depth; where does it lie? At 6975.86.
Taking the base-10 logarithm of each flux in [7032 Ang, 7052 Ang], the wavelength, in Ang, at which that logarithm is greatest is 7040.41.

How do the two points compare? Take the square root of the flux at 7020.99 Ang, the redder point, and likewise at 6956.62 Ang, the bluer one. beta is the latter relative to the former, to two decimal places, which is 0.99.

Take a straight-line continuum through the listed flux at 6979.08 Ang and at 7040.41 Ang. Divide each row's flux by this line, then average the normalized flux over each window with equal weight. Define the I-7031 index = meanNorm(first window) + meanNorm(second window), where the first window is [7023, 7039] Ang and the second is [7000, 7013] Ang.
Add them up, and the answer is 1.92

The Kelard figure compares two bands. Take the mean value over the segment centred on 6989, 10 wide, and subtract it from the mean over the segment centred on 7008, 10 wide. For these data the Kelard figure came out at 0.26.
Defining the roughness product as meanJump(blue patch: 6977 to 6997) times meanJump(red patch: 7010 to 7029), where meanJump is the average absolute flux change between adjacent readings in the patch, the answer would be 0.10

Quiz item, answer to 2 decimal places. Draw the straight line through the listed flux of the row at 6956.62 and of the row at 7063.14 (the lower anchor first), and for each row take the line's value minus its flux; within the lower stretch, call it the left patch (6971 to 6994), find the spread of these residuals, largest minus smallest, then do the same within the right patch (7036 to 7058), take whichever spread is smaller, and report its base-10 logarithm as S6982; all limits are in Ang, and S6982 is 0.11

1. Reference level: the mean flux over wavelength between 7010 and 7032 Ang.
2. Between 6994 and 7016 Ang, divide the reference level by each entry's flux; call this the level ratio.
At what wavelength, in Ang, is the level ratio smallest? 7008.06 Ang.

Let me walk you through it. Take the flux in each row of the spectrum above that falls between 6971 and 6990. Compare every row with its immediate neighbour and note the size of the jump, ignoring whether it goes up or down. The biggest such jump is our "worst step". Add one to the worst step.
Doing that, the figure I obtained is 2.56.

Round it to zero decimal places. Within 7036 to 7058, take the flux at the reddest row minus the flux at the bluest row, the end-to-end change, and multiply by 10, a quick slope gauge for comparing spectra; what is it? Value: -4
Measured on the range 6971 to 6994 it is 6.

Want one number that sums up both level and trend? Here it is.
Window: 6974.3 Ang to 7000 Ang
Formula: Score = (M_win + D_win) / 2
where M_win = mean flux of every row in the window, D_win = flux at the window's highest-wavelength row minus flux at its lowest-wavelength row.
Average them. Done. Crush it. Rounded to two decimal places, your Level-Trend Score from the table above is 6.47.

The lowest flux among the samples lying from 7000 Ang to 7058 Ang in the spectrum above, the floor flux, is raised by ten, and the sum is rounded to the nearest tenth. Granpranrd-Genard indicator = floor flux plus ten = 23.9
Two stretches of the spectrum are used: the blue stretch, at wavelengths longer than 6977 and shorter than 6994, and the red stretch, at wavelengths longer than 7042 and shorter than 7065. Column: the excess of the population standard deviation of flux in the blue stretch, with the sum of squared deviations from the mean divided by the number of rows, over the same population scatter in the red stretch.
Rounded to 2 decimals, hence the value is -0.20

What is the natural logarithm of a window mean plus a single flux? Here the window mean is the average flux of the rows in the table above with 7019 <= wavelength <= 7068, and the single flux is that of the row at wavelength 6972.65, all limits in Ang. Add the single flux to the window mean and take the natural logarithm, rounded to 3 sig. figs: 3.33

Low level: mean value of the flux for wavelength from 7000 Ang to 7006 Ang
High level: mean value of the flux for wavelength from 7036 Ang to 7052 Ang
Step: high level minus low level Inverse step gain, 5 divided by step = 8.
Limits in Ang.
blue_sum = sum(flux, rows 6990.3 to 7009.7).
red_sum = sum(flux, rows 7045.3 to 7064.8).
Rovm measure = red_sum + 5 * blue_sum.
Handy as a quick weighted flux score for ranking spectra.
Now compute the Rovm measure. 512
